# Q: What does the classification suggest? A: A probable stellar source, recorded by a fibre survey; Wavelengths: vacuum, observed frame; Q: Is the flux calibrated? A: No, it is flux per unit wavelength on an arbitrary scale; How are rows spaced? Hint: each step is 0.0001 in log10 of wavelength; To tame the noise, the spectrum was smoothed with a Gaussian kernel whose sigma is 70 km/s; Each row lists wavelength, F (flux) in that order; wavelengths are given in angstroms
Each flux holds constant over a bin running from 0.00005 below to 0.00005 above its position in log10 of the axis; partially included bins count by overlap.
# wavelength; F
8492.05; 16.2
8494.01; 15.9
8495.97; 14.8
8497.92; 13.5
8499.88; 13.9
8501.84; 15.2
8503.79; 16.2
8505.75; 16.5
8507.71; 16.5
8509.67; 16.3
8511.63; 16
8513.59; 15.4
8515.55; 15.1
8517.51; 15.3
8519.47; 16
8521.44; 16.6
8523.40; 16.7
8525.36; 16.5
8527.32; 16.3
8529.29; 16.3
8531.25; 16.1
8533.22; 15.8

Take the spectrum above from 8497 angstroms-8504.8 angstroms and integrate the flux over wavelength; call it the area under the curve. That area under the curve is 115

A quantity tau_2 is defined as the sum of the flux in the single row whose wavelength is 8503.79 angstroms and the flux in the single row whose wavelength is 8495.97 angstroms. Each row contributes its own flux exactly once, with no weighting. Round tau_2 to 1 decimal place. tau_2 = 31.0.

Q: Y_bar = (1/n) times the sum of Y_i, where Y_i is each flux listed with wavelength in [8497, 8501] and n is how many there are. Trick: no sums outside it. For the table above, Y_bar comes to 13.7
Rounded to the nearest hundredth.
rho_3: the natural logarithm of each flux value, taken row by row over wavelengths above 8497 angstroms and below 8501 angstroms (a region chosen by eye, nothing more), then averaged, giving 2.62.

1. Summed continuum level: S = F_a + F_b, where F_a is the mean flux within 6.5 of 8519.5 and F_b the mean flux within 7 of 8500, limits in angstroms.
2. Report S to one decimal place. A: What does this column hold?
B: 31.1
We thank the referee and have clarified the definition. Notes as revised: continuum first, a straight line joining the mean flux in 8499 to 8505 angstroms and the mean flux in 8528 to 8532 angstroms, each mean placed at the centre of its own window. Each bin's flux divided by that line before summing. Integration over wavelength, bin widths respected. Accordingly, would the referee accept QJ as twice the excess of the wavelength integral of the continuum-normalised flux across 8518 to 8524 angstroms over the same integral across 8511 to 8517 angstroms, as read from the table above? 0.5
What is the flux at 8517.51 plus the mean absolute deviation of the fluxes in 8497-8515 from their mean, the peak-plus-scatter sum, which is 16.2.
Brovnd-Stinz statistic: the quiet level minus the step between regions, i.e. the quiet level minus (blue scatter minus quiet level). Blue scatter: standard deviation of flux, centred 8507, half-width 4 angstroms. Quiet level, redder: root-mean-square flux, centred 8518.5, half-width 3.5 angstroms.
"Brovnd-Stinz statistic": 31.4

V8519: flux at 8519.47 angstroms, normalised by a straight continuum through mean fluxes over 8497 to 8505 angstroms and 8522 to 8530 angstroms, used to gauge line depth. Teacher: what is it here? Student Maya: 1.00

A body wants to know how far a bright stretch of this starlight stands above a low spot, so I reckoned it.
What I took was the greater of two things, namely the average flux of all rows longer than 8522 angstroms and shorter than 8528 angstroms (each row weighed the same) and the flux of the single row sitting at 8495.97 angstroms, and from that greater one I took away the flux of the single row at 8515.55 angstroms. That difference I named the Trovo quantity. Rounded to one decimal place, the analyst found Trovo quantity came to 1.4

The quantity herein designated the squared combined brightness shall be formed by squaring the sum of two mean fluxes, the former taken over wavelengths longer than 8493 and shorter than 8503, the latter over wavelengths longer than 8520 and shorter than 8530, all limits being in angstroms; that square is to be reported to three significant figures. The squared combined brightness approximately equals 970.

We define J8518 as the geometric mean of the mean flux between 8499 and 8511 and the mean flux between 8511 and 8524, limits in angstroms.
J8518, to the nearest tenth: 15.8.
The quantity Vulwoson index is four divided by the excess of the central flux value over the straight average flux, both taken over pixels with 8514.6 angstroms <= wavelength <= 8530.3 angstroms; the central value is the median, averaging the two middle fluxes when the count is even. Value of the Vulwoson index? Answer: 20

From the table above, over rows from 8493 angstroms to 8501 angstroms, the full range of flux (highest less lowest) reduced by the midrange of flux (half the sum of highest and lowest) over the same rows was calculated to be -12.3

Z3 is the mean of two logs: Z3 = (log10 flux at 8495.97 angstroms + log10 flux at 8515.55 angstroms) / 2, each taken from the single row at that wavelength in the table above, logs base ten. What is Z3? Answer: 1.17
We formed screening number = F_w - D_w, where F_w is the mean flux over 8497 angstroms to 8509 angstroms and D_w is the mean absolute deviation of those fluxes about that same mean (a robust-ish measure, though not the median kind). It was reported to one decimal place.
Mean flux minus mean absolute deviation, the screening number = 14.2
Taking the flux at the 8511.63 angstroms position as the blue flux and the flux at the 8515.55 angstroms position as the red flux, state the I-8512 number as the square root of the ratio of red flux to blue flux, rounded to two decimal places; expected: 0.97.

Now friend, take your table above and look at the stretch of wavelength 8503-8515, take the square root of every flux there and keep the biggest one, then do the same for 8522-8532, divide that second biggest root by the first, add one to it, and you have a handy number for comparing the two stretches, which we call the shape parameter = 2.01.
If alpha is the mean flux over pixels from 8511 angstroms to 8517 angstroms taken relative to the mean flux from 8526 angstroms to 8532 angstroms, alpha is 0.95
